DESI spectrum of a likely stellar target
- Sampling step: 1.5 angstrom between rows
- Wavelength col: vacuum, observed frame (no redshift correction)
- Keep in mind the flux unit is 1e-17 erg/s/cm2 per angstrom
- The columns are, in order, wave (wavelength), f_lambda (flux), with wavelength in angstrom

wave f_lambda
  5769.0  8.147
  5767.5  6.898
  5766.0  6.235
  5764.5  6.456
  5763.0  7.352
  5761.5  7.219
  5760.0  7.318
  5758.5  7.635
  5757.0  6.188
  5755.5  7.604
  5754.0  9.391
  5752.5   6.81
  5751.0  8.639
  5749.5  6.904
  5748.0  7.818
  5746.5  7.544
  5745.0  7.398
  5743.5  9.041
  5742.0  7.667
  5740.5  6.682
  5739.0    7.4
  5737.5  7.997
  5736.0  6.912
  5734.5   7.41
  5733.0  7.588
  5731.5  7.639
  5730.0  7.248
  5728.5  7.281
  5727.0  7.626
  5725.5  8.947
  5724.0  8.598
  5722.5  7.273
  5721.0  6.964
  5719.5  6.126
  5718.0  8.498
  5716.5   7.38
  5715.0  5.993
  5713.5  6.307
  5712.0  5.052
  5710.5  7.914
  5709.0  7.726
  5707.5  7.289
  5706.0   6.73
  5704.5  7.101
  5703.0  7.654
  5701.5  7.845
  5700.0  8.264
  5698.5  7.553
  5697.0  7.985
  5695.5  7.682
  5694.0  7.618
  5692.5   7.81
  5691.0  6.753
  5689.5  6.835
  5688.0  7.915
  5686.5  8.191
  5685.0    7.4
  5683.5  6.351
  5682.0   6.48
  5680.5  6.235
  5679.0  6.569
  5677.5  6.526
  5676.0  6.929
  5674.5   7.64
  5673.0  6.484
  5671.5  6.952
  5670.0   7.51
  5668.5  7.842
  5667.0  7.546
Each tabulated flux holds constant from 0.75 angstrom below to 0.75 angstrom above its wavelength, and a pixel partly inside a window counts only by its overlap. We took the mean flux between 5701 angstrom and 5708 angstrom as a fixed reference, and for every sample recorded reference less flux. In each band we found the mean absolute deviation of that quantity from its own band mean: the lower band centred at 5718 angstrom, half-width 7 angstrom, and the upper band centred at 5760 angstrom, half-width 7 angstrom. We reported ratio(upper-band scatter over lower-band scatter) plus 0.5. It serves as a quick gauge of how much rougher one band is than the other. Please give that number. 1.2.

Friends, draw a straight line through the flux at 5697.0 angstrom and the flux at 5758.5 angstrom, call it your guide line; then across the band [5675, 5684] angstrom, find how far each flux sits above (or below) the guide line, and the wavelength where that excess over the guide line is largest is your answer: 5676.0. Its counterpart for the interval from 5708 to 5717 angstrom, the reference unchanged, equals 5710.5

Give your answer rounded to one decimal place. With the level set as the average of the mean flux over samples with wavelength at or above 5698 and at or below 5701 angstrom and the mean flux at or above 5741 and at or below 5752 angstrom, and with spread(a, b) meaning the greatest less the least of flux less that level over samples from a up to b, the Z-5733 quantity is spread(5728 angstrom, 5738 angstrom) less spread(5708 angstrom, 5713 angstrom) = -1.8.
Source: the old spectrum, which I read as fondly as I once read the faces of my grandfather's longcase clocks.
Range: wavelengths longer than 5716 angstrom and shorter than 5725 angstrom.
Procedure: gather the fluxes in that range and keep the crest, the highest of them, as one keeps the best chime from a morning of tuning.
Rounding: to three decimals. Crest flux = 8.598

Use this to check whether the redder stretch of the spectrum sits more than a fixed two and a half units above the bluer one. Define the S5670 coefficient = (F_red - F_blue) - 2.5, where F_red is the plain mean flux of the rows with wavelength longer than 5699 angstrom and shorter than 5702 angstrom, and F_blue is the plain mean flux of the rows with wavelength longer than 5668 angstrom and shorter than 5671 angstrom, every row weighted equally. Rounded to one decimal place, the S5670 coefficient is -2.1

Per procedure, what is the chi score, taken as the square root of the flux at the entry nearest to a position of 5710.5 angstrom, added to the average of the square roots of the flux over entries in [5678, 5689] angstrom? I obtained 5.46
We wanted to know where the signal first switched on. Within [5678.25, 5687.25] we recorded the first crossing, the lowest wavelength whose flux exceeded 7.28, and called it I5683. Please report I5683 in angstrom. 5685.0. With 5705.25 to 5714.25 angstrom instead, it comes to 5707.5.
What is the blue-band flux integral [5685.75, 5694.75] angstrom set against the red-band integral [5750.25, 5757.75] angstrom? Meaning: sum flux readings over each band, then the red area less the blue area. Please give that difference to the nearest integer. -10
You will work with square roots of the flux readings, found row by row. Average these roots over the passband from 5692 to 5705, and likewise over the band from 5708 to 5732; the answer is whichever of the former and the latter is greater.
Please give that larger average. 2.78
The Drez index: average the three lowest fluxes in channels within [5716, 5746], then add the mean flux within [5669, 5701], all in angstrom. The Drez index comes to 13.8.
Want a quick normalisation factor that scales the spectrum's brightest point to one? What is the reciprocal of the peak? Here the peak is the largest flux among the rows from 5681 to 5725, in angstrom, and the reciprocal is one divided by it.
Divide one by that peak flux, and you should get 0.116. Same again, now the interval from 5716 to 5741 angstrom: 0.112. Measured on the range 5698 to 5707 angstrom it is 0.121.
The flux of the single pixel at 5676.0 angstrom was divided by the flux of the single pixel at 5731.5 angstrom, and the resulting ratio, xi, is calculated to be 0.91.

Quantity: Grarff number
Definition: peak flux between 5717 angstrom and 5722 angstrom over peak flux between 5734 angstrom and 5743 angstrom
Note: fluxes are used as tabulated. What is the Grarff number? 1.06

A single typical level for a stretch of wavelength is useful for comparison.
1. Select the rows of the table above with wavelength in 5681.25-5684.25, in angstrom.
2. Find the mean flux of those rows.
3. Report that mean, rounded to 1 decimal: 6.4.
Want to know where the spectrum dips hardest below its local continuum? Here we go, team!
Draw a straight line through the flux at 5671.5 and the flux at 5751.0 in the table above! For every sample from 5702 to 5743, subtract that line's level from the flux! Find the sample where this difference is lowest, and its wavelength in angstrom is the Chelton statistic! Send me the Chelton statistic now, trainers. 5712.0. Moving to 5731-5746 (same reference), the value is 5740.5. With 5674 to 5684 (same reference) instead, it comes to 5680.5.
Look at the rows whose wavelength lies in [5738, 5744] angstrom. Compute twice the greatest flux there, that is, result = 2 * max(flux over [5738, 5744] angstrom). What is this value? 18.1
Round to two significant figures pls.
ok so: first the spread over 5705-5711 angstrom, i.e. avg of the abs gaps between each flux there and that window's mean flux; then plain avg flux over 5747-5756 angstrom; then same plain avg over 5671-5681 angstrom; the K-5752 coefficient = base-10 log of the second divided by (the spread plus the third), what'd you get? 0.040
